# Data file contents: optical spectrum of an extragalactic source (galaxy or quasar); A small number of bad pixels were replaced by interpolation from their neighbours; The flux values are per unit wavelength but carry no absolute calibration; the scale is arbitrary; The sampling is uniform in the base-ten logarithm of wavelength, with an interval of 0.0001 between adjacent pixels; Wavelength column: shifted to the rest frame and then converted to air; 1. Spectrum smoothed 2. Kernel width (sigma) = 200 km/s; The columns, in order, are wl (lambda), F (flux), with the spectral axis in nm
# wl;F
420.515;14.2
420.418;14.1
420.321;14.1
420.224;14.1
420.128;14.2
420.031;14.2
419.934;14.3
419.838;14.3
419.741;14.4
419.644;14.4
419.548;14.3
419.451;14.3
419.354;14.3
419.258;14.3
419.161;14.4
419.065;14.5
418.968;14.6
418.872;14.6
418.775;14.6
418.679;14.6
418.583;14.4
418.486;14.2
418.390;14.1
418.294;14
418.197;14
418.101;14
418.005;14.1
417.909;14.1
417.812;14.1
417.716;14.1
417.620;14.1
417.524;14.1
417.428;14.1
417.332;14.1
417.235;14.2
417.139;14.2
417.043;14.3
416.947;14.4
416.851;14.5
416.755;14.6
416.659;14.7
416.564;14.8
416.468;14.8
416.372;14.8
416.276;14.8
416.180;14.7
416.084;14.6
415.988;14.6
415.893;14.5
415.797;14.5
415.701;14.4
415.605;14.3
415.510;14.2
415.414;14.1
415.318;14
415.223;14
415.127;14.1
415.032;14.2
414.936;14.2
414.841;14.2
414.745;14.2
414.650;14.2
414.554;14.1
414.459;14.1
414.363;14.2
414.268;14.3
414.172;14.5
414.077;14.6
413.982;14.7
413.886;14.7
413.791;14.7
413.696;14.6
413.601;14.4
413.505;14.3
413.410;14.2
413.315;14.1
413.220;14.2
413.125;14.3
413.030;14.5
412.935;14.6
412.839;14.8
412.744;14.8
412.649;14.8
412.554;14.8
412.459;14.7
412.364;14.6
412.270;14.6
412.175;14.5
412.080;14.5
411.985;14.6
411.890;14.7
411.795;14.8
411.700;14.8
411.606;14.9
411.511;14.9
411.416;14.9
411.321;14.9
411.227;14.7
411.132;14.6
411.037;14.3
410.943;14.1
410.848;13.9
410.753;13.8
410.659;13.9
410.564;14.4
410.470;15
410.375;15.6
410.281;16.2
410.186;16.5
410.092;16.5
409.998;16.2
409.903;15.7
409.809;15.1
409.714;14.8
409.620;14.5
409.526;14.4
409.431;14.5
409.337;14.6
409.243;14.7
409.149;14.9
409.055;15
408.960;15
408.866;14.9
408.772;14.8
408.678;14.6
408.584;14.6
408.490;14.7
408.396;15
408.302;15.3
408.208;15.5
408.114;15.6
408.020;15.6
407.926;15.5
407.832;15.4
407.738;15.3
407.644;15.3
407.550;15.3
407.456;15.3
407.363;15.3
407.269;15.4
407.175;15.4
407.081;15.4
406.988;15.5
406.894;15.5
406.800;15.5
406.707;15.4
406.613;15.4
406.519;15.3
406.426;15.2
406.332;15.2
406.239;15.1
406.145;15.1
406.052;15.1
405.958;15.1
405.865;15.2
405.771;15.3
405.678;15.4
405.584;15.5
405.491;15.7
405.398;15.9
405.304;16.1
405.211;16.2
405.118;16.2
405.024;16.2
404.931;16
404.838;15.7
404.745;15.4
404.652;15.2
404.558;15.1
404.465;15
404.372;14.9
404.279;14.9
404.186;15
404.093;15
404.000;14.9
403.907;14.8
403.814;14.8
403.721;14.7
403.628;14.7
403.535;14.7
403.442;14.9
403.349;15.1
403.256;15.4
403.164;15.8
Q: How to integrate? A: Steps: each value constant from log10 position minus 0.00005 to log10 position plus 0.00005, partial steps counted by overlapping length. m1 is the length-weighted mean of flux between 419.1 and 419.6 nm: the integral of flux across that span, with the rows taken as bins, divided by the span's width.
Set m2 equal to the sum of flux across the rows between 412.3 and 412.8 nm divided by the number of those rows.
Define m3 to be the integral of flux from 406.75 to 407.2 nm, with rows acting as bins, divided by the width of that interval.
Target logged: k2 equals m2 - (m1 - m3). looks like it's 15.9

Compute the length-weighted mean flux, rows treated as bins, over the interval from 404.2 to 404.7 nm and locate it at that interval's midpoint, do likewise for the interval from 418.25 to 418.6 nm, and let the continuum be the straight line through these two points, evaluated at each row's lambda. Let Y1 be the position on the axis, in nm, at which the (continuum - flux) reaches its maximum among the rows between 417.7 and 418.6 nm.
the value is 418.101 nm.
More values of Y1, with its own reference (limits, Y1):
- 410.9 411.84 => 410.943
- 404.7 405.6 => 404.745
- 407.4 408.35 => 407.456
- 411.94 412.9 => 412.080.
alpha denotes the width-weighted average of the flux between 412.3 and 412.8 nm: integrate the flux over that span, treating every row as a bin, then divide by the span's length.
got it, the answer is 14.8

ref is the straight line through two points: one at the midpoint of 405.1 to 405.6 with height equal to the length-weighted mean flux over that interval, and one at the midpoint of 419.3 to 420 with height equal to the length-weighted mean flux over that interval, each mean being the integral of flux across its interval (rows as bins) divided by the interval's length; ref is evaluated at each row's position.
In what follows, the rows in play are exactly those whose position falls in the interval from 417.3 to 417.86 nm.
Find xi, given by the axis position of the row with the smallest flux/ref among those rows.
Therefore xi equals 417.332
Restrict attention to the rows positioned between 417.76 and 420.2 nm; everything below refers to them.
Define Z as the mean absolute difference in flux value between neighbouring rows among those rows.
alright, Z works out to 0.054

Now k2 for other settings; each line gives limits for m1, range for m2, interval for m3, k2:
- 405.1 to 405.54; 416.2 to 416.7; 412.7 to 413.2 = 13.3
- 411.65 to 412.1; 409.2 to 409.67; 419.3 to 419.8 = 14.2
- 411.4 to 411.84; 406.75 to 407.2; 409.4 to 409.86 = 15.3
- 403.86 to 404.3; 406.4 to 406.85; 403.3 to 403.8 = 15.2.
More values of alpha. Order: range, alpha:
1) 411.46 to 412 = 14.8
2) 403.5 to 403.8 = 14.7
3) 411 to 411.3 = 14.6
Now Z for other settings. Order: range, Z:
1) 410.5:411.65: 0.155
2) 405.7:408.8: 0.072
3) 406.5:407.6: 0.036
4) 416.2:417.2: 0.067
